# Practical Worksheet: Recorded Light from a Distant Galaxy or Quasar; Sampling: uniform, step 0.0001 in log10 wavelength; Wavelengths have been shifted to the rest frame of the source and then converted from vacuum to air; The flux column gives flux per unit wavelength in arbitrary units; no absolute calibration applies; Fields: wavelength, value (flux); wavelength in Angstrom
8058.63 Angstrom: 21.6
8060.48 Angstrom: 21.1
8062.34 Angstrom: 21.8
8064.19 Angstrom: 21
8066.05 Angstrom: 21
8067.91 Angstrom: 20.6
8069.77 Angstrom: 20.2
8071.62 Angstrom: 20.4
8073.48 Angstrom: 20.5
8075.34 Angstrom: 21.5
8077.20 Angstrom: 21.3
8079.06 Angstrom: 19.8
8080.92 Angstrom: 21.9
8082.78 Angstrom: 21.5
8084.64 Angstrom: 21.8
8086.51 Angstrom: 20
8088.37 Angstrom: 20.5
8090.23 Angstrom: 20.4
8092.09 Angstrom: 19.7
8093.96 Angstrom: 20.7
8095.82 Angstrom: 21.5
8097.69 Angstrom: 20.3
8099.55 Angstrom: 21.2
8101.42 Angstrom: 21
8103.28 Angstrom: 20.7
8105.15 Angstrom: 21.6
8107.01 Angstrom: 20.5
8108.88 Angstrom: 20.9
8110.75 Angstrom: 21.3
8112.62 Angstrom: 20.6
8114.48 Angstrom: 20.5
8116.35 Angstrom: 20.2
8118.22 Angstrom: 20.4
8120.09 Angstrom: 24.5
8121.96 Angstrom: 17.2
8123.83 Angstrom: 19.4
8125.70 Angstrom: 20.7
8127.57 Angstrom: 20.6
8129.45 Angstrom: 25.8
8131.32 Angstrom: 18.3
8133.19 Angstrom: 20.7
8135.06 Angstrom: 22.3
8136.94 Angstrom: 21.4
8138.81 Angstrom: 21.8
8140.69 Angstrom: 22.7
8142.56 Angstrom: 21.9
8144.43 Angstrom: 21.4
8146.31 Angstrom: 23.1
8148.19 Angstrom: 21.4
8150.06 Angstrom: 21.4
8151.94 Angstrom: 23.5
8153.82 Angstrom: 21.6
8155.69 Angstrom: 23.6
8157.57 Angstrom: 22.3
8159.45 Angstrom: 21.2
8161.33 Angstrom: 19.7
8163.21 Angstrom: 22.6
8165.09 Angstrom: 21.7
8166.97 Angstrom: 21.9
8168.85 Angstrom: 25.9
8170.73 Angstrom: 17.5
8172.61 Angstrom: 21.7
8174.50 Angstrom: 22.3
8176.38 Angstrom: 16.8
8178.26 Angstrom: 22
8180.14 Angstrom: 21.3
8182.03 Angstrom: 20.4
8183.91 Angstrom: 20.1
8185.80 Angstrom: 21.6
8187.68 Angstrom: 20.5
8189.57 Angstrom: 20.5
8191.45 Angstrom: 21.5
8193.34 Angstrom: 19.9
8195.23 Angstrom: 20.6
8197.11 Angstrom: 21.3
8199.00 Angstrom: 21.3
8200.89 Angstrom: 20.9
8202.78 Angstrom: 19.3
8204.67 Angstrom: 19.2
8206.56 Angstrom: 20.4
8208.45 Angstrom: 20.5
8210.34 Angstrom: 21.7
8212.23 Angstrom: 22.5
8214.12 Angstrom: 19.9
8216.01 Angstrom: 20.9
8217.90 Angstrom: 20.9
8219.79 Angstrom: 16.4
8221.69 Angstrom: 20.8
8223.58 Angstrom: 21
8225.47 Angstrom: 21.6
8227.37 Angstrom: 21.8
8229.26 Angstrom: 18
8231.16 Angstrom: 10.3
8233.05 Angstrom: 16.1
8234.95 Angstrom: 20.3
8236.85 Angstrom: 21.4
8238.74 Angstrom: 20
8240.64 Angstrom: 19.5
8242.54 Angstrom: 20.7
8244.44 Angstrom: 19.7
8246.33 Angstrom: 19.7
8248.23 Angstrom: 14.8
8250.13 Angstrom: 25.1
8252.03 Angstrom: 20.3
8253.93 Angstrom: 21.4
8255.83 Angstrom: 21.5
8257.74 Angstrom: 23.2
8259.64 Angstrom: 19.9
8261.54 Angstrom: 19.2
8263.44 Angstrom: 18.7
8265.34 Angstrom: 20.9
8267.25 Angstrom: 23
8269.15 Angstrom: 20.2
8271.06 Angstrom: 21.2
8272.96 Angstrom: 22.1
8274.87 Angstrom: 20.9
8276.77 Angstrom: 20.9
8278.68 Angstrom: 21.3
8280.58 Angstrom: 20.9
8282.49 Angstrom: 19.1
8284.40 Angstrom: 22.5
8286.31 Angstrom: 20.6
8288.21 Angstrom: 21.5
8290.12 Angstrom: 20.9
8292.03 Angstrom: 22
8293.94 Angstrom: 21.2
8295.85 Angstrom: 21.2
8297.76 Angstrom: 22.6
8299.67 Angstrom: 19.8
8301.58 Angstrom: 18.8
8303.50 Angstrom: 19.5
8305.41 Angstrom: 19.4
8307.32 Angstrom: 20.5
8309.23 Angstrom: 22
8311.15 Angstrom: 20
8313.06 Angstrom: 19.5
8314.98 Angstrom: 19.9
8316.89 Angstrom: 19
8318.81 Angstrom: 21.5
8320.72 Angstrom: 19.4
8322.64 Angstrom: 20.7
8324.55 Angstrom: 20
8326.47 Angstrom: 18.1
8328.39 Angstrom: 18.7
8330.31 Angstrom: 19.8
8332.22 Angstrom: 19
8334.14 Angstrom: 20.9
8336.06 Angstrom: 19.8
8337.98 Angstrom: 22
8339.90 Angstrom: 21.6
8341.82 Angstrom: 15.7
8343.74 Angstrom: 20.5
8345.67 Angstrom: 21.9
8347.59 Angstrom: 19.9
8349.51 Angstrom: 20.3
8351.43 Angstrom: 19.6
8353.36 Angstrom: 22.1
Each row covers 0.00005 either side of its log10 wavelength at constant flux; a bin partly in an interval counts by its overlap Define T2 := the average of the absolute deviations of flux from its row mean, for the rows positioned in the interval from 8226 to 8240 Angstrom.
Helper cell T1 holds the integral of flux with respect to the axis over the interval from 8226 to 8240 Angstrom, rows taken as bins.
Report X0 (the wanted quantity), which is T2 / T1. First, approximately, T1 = 257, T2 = 3.0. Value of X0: 0.012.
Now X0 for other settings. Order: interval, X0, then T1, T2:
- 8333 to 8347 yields 0.005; 284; 1.5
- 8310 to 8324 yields 0.002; 280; 0.6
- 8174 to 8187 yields 0.005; 268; 1.3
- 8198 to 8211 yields 0.003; 266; 0.7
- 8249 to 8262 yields 0.005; 280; 1.5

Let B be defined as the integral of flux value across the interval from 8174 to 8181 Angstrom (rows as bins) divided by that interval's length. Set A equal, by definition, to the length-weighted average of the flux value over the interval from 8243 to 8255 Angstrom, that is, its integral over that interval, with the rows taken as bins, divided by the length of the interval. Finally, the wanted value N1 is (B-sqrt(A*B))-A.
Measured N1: -20.1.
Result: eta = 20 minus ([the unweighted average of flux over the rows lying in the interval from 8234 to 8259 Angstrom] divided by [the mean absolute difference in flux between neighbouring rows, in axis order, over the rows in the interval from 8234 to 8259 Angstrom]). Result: 11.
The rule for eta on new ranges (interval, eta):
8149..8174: 11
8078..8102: -5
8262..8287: 6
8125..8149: 9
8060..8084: -12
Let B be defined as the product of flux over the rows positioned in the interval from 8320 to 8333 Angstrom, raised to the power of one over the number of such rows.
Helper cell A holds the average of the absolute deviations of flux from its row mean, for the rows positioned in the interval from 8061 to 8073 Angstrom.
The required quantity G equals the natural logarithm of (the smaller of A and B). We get -0.84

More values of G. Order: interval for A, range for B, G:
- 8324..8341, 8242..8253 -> 0.01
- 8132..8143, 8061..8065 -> -0.69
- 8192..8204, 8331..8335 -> -0.46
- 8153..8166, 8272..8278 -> -0.14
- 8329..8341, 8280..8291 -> -0.02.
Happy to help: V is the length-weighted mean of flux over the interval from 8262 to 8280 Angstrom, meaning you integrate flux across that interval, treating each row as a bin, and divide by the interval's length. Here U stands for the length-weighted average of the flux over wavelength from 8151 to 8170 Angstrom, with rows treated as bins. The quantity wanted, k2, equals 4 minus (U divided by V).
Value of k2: 2.93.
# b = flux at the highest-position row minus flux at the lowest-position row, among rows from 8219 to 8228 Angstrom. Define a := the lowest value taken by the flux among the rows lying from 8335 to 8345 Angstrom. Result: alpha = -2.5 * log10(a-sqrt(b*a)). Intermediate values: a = 15.7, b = 5.4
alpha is -2.03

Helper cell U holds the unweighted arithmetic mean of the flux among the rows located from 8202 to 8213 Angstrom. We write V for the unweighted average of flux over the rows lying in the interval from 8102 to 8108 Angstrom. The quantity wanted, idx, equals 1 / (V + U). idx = 0.0241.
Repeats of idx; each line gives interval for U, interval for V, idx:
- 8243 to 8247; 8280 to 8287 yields 0.0247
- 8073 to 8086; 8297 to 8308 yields 0.0242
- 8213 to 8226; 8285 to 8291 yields 0.0243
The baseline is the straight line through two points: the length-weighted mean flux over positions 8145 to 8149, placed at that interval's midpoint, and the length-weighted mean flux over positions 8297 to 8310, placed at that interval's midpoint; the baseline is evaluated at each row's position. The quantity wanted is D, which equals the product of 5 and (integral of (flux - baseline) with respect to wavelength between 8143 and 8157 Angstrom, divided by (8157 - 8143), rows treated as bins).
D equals 1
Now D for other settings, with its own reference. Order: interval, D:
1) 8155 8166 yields -1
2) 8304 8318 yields -1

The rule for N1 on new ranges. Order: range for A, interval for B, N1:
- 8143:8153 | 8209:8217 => -22.6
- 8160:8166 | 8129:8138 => -21.2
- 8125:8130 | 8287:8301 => -22.6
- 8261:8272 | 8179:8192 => -20.4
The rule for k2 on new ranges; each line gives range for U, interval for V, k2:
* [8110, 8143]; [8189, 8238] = 2.94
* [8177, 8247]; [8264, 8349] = 3.02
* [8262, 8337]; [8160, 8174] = 3.05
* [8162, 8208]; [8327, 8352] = 2.95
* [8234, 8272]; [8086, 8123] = 3.01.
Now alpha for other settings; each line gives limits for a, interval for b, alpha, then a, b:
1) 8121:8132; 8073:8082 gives -2.72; 17.2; 1.4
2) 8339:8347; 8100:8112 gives -2.83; 15.7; 0.3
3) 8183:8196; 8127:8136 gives -2.87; 19.9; 1.7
